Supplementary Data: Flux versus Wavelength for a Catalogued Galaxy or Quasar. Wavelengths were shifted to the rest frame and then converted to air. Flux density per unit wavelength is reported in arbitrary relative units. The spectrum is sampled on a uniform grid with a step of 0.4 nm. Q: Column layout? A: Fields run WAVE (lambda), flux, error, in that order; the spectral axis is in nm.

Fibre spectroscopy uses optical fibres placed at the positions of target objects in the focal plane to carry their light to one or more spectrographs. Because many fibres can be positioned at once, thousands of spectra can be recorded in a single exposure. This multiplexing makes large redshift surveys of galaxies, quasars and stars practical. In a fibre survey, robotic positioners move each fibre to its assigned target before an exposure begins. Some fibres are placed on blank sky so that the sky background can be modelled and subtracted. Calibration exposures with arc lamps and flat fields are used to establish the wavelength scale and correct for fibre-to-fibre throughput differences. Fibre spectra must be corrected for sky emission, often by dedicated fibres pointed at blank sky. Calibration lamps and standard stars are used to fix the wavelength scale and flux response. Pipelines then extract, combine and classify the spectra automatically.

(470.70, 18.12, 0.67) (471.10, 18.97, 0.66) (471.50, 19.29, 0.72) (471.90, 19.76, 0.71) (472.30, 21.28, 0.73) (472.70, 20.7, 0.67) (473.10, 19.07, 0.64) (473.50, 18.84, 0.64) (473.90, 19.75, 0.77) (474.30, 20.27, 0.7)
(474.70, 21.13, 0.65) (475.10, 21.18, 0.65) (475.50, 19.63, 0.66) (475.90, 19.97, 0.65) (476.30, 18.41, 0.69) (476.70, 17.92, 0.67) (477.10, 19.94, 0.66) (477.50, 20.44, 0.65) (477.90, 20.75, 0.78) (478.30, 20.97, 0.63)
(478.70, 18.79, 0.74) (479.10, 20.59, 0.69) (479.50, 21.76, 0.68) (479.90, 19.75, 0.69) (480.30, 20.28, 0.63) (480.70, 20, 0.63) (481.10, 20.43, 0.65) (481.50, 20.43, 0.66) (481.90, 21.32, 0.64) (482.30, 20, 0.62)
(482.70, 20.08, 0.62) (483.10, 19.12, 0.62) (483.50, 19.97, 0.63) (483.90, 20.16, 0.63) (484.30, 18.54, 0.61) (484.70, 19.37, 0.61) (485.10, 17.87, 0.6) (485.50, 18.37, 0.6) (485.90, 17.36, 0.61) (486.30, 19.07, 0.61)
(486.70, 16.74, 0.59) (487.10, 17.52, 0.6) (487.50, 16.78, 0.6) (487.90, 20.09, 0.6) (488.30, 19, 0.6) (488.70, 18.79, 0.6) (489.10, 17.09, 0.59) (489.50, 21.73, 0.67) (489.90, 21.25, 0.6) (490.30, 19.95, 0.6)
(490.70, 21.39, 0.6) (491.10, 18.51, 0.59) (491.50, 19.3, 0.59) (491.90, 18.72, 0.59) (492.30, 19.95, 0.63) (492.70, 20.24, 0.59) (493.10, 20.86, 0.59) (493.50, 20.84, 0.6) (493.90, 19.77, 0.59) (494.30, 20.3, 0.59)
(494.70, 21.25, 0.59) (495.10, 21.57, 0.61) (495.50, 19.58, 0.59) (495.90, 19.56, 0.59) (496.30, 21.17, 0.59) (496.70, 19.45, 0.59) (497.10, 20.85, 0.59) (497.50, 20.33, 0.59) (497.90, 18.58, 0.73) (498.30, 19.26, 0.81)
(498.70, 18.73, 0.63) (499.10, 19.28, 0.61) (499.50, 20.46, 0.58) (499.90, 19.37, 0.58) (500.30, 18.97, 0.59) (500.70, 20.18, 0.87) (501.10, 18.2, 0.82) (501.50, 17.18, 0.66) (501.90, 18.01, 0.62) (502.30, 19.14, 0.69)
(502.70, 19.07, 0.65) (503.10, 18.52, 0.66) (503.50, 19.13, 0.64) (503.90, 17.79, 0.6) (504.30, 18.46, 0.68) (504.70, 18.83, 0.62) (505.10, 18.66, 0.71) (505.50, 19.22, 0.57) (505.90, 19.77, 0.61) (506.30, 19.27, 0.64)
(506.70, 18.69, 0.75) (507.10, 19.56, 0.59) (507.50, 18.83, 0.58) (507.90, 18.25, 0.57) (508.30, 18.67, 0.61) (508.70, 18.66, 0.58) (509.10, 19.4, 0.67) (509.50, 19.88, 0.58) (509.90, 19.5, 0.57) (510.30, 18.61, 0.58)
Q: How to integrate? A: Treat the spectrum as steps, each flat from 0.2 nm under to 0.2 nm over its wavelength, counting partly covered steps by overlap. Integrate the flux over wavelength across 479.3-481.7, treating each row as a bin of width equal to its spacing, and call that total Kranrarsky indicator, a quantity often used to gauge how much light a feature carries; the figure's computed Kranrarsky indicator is 49.1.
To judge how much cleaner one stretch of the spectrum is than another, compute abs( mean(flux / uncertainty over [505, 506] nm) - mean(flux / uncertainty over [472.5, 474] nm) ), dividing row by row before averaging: 1.9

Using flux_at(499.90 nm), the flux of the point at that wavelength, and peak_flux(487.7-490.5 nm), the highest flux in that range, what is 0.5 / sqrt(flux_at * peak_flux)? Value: 0.0244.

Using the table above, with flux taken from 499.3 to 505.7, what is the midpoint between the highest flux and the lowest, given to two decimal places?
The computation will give 18.82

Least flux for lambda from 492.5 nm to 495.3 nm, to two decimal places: 19.77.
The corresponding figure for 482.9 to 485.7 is 17.87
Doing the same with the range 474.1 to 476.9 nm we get 17.92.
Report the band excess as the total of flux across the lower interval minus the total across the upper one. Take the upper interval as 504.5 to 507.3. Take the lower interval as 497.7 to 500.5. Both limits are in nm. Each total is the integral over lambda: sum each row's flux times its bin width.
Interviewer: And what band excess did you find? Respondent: 0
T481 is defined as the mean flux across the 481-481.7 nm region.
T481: 20.4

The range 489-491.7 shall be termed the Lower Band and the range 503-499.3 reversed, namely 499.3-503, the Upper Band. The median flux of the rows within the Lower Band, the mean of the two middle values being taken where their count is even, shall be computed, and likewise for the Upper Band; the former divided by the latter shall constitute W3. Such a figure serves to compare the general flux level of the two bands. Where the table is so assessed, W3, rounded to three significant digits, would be 1.05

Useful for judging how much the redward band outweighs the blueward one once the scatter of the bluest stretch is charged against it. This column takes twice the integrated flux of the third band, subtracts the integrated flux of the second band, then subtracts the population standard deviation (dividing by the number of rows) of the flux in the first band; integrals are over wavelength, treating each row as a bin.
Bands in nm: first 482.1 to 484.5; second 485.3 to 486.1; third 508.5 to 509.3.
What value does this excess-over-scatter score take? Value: 16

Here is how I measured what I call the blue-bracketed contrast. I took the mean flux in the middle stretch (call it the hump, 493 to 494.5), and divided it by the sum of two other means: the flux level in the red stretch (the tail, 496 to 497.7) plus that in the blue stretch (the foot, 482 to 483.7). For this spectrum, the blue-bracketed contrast 0.51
